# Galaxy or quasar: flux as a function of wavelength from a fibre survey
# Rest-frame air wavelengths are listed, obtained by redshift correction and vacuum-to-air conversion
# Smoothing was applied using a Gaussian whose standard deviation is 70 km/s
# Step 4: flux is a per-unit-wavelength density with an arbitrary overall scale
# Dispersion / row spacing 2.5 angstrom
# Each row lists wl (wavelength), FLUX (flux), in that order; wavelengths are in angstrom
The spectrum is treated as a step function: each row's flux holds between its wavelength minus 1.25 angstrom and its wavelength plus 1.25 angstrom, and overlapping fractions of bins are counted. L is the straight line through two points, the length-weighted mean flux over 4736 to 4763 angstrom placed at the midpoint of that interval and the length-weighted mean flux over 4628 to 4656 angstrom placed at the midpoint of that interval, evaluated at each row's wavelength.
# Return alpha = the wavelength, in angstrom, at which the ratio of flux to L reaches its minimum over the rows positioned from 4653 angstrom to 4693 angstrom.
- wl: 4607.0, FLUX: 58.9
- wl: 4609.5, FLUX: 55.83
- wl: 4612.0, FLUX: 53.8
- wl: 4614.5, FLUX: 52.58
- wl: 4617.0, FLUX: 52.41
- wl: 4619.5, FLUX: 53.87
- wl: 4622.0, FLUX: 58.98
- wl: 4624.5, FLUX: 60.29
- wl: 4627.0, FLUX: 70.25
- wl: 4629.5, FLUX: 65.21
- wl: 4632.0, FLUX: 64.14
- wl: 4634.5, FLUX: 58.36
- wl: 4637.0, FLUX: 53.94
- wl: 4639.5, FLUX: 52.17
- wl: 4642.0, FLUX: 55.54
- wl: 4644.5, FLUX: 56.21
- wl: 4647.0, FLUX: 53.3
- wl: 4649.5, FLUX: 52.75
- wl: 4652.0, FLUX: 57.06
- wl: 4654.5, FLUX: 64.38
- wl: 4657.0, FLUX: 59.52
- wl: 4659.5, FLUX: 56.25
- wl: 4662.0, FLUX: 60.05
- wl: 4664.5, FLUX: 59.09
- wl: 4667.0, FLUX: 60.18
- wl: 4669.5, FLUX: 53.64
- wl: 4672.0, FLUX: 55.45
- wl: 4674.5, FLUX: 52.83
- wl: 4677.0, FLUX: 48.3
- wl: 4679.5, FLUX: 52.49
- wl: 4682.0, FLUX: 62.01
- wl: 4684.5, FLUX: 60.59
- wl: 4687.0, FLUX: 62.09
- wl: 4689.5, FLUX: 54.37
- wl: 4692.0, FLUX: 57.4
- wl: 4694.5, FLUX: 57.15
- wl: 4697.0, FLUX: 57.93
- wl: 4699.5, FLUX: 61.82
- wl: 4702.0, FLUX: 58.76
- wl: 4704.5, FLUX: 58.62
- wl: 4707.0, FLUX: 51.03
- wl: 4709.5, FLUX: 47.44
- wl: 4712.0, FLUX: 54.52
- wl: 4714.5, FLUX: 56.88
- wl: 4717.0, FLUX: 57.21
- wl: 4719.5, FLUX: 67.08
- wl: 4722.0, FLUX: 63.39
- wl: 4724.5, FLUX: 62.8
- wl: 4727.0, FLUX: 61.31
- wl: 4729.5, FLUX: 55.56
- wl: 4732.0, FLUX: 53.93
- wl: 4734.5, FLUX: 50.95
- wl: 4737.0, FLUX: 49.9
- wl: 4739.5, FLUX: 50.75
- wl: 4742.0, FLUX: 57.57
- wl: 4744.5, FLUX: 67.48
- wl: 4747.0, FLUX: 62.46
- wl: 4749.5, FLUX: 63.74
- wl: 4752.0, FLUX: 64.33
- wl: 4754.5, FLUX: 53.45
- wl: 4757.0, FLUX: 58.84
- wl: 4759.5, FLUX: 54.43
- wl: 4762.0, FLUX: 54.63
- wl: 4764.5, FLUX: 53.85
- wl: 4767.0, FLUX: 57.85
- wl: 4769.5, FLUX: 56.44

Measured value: 4677.0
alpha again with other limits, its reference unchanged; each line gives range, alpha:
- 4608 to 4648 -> 4639.5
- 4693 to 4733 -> 4709.5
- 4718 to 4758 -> 4737.0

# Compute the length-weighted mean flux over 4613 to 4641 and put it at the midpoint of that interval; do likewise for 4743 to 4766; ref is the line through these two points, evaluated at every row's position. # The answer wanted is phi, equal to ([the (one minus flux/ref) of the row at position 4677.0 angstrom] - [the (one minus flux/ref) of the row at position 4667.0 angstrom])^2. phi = 0.042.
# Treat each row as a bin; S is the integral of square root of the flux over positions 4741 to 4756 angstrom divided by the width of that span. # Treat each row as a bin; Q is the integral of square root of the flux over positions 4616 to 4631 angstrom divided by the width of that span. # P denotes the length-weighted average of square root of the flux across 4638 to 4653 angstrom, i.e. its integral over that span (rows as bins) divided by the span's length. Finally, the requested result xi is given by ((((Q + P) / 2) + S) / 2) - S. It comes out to -0.13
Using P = 7.38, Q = 7.76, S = 7.84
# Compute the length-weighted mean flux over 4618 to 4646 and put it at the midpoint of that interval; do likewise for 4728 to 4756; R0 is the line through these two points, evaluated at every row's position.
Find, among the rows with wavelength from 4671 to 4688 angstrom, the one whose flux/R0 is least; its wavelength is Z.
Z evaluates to 4677.0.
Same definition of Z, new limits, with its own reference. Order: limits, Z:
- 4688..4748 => 4709.5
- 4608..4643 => 4617.0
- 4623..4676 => 4639.5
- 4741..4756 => 4754.5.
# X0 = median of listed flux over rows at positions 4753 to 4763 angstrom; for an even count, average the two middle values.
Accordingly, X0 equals 55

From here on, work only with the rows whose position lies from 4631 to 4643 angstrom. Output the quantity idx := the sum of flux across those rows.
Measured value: 284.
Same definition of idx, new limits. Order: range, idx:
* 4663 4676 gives 281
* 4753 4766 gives 275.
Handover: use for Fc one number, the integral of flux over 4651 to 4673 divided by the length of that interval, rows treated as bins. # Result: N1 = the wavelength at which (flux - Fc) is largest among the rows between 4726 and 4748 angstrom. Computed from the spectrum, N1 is 4744.5 angstrom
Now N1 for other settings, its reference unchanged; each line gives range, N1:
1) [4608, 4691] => 4627.0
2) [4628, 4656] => 4629.5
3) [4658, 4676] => 4667.0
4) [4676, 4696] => 4687.0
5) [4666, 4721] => 4719.5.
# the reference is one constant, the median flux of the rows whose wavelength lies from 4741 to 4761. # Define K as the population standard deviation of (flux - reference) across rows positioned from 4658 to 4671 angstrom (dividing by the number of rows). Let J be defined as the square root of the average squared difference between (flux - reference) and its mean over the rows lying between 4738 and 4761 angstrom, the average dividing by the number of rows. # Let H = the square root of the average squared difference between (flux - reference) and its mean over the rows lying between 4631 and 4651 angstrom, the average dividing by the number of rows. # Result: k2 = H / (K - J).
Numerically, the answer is -1.3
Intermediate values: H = 3.7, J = 5.3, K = 2.5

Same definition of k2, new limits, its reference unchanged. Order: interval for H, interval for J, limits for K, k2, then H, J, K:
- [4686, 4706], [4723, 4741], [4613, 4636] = 2.4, 2.4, 4.8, 5.8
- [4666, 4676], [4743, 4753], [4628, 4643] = 0.9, 2.9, 1.8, 4.9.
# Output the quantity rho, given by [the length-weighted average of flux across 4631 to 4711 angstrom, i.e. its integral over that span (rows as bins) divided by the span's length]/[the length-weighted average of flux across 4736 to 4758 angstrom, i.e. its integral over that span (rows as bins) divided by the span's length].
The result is 0.96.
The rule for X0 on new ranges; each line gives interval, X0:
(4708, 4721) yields 57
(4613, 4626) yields 54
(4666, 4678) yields 54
